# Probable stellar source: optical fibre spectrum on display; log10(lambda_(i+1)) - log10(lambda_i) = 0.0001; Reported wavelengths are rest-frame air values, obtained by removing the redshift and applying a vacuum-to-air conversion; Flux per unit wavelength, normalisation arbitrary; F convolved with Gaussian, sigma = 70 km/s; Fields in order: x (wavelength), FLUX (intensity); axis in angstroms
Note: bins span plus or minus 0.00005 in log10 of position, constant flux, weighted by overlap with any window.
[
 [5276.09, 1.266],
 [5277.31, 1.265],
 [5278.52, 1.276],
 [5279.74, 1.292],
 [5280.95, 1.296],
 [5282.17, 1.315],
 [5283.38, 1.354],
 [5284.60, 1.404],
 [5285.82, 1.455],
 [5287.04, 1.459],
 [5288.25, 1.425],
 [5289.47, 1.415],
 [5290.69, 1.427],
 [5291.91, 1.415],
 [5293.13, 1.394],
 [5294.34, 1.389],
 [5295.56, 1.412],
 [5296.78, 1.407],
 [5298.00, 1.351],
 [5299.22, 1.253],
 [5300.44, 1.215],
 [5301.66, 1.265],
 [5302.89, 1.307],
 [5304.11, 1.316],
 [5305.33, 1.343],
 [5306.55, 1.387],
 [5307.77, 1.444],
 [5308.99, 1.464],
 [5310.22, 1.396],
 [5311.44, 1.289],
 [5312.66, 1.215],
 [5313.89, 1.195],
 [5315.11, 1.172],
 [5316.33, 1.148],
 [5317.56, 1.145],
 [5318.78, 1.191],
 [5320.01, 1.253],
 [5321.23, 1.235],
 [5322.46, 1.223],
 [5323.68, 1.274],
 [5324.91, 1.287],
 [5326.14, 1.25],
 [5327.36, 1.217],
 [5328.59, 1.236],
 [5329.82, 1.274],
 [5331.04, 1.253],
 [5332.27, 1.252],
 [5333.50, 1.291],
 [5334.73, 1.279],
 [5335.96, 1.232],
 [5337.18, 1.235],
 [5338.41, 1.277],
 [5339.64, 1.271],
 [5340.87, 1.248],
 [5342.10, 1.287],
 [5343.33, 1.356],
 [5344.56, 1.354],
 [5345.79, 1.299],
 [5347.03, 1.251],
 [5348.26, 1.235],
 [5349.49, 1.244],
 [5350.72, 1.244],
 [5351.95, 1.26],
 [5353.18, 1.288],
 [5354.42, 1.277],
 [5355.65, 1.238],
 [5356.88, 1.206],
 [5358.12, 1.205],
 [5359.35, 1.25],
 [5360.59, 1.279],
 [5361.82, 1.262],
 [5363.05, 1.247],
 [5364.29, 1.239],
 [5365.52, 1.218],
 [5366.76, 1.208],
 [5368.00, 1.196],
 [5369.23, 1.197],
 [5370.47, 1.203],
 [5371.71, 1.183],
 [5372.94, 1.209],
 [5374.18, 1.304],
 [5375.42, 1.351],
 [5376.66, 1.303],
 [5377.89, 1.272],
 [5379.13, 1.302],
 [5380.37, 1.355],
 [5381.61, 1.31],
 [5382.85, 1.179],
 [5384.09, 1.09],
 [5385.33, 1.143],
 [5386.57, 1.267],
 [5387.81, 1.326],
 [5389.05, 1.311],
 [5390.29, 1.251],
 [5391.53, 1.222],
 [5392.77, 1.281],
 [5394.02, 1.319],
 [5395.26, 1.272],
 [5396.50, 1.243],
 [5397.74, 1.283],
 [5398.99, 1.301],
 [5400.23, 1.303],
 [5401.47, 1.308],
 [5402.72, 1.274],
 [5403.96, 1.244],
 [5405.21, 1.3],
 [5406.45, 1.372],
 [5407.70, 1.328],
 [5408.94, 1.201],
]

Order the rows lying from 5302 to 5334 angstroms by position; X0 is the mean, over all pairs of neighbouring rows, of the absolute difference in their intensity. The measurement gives 0.035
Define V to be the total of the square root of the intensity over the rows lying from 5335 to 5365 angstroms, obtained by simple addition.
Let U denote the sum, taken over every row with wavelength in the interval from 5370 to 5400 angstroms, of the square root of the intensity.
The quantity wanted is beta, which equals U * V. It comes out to 726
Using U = 26.9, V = 27.0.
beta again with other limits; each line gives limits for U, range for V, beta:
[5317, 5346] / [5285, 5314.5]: 753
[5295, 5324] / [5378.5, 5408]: 737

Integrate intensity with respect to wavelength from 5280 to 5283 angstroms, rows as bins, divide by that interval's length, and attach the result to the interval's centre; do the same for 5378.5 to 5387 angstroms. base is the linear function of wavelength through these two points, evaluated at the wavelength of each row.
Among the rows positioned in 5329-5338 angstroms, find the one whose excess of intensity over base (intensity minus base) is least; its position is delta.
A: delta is 5335.96 angstroms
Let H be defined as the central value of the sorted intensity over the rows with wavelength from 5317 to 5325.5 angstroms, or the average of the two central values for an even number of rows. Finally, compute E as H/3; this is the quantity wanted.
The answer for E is 0.41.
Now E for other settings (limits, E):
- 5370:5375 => 0.40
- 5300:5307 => 0.44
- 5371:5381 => 0.43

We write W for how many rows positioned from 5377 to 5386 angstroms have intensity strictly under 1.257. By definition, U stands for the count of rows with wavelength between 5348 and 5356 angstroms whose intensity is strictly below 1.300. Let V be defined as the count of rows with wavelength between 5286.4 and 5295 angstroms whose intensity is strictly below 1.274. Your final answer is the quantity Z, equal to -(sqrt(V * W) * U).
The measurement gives 0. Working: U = 7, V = 0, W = 3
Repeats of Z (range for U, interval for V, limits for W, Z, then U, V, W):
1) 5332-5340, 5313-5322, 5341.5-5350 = -32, 7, 7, 3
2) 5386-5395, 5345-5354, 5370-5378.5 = -15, 4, 5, 3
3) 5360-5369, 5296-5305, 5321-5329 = -27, 7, 3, 5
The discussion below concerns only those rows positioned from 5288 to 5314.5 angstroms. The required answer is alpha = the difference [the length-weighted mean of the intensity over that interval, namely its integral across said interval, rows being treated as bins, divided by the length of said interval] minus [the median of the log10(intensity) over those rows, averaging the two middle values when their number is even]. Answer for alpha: 1.21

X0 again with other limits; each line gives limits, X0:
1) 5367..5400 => 0.048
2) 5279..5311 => 0.032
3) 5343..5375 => 0.022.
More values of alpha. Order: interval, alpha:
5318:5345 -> 1.16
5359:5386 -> 1.15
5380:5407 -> 1.16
